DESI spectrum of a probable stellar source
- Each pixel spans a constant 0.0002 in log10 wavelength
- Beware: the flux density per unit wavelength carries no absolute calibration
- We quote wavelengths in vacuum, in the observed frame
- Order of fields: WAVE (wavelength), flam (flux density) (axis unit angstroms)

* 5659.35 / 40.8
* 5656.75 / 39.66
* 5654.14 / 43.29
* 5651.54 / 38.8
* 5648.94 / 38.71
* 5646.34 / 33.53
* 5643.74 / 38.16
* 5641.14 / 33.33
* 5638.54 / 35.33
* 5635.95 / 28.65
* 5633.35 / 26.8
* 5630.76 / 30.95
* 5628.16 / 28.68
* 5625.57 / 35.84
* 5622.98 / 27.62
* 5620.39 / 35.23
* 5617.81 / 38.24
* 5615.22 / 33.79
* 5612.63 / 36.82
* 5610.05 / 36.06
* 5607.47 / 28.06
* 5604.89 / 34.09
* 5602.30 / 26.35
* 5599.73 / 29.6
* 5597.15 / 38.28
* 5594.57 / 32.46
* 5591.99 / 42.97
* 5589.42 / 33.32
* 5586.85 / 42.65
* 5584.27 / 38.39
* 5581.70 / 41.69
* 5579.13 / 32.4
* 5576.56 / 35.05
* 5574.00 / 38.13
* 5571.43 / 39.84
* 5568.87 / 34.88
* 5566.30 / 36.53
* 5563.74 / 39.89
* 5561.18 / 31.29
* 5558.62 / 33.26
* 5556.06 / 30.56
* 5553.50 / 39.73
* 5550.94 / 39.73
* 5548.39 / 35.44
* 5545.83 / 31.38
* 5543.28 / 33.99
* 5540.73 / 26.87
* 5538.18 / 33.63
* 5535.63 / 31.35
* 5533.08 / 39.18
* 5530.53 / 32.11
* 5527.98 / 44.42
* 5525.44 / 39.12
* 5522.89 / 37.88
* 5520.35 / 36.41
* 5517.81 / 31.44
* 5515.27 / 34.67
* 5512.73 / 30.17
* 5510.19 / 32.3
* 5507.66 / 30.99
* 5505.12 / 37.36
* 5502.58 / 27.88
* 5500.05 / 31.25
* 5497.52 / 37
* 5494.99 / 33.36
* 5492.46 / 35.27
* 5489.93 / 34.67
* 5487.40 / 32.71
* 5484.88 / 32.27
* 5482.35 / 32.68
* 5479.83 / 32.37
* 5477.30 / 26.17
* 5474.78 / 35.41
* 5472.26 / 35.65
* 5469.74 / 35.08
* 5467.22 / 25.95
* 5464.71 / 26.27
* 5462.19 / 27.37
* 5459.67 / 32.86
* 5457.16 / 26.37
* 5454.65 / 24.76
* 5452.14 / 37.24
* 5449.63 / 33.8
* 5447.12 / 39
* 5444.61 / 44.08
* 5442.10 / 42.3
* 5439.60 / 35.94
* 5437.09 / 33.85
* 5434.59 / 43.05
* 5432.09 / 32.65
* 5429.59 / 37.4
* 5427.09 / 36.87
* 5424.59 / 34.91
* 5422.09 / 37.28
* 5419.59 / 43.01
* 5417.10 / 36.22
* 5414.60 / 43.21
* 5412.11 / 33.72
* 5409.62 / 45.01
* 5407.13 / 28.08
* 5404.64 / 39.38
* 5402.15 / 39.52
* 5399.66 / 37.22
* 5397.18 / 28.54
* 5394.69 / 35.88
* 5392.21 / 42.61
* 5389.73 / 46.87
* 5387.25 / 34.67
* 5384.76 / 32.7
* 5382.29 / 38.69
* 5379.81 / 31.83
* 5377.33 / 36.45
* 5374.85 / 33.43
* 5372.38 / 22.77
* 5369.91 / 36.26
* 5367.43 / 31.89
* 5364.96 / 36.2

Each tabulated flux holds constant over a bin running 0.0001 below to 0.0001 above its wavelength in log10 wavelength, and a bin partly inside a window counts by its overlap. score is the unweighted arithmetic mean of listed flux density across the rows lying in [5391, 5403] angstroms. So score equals 37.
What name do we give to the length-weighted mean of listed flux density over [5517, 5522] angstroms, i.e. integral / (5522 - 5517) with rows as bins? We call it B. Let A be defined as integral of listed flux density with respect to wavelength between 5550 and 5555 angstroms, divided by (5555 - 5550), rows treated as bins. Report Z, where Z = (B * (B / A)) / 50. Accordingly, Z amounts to 0.61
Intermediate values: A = 39.3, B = 34.5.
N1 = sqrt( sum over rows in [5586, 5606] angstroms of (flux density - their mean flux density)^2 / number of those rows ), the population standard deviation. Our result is 5.6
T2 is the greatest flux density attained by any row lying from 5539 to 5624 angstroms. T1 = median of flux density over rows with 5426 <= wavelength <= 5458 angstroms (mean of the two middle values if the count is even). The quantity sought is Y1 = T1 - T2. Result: -6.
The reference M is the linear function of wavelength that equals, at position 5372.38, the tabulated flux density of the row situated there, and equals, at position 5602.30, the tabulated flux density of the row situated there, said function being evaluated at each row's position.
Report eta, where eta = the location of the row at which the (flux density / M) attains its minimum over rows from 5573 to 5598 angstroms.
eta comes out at 5594.57 angstroms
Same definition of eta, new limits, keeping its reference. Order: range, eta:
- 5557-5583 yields 5561.18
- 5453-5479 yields 5454.65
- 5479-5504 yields 5502.58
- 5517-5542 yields 5540.73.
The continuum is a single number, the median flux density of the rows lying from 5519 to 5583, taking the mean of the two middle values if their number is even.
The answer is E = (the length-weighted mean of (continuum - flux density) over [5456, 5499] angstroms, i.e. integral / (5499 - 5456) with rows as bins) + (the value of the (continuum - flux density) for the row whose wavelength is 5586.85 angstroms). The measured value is -3.6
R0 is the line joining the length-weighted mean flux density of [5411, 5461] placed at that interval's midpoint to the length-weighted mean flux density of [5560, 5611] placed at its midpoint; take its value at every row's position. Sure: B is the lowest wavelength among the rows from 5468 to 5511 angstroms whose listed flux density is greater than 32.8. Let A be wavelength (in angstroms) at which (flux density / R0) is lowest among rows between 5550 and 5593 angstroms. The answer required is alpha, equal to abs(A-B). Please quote 86.3 angstroms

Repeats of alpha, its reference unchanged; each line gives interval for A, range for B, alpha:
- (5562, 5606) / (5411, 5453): 190.2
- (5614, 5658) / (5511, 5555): 118.1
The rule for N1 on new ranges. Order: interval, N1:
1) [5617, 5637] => 4.1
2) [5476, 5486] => 2.7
